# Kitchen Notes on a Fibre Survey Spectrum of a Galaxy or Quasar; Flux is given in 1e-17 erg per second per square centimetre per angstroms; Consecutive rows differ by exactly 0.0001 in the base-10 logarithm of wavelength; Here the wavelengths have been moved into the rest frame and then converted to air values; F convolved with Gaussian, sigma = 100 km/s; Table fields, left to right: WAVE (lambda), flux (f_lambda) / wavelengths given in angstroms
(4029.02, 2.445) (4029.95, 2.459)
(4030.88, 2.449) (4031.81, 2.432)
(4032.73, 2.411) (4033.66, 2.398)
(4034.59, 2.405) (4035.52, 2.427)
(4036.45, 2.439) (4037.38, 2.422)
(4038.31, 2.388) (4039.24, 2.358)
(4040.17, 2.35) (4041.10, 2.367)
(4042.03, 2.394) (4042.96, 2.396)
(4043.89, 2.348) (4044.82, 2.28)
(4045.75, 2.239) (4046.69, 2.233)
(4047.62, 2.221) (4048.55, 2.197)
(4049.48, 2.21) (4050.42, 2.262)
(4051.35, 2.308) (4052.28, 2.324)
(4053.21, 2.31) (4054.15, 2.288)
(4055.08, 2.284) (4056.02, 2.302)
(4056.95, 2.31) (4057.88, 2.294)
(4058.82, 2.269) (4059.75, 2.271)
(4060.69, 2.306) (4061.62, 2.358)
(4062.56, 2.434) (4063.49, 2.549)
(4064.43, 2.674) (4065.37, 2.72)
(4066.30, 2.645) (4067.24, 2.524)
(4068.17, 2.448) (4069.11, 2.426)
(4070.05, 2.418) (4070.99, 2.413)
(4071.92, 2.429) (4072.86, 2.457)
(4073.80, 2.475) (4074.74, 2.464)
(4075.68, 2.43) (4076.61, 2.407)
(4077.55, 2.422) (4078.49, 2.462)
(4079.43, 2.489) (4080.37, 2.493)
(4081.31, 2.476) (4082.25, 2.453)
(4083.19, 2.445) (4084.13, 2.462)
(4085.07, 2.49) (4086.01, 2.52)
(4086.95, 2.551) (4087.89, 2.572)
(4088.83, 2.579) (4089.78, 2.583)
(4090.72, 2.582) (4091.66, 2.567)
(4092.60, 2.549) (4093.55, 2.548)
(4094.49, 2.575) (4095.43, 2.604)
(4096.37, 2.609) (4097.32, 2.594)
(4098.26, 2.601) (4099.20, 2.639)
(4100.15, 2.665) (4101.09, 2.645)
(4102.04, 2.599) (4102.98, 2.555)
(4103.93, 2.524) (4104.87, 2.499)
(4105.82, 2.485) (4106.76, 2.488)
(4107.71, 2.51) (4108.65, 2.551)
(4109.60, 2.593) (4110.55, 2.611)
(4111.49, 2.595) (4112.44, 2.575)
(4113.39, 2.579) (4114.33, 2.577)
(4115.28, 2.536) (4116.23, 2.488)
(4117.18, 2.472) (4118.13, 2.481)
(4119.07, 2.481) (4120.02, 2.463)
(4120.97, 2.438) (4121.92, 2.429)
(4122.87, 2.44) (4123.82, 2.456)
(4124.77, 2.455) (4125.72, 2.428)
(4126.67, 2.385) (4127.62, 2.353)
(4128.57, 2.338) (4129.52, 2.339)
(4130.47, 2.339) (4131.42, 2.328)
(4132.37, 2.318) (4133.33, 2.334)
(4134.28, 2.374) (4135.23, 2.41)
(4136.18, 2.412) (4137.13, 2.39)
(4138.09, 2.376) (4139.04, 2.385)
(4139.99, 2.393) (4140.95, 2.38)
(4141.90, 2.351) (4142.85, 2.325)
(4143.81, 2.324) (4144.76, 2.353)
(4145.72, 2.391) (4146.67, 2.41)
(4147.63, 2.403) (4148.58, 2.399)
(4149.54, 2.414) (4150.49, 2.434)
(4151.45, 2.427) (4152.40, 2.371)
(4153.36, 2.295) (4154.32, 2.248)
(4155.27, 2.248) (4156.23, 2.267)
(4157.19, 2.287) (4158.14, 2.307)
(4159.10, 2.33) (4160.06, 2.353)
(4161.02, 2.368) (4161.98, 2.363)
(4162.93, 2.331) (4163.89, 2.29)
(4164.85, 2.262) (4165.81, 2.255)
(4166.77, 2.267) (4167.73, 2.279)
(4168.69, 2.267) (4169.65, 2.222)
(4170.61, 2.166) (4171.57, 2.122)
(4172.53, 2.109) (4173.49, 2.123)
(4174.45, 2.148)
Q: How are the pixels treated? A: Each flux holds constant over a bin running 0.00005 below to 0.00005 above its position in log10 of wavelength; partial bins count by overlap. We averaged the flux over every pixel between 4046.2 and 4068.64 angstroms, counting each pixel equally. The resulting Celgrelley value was 2.36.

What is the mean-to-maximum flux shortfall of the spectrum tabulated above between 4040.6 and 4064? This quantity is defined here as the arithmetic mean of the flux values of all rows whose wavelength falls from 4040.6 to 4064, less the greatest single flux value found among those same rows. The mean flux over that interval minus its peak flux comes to -0.24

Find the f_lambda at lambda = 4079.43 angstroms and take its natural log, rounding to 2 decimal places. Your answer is 0.91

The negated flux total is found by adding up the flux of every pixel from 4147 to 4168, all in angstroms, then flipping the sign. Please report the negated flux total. -51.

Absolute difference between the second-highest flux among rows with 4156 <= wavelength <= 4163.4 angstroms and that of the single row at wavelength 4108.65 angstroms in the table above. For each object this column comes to 0.19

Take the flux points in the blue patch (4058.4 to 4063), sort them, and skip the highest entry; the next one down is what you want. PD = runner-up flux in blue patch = 2.358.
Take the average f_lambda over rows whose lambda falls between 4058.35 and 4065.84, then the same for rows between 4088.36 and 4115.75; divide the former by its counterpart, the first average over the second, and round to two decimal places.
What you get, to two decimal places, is 0.95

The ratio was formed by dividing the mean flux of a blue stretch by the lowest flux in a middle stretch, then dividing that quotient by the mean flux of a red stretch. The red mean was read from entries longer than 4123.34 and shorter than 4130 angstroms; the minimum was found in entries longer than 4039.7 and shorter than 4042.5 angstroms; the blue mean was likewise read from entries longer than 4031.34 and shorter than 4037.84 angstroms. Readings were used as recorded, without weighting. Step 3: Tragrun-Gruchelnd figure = 0.43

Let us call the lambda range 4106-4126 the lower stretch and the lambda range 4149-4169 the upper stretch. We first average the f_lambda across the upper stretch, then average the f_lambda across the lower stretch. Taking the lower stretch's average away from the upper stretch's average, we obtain -0.19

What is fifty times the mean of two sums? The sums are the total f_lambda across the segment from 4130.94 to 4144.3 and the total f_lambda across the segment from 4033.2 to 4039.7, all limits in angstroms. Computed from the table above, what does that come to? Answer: 1248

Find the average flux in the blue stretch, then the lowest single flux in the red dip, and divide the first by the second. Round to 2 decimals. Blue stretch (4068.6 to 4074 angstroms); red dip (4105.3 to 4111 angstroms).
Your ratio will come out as 0.98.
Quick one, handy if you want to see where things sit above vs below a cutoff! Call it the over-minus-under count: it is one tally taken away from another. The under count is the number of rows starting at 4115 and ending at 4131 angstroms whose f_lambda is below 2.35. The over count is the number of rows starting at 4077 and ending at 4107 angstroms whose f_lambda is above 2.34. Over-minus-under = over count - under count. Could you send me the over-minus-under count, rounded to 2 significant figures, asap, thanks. 29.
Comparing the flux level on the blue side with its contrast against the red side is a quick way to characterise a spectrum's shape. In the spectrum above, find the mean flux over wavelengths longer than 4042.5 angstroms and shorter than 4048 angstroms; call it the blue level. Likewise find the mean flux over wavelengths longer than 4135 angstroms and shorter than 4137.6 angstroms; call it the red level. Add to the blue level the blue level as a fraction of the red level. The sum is 3.24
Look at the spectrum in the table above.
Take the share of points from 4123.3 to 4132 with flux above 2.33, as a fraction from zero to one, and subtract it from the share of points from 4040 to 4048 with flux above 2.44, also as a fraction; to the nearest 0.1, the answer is -0.9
